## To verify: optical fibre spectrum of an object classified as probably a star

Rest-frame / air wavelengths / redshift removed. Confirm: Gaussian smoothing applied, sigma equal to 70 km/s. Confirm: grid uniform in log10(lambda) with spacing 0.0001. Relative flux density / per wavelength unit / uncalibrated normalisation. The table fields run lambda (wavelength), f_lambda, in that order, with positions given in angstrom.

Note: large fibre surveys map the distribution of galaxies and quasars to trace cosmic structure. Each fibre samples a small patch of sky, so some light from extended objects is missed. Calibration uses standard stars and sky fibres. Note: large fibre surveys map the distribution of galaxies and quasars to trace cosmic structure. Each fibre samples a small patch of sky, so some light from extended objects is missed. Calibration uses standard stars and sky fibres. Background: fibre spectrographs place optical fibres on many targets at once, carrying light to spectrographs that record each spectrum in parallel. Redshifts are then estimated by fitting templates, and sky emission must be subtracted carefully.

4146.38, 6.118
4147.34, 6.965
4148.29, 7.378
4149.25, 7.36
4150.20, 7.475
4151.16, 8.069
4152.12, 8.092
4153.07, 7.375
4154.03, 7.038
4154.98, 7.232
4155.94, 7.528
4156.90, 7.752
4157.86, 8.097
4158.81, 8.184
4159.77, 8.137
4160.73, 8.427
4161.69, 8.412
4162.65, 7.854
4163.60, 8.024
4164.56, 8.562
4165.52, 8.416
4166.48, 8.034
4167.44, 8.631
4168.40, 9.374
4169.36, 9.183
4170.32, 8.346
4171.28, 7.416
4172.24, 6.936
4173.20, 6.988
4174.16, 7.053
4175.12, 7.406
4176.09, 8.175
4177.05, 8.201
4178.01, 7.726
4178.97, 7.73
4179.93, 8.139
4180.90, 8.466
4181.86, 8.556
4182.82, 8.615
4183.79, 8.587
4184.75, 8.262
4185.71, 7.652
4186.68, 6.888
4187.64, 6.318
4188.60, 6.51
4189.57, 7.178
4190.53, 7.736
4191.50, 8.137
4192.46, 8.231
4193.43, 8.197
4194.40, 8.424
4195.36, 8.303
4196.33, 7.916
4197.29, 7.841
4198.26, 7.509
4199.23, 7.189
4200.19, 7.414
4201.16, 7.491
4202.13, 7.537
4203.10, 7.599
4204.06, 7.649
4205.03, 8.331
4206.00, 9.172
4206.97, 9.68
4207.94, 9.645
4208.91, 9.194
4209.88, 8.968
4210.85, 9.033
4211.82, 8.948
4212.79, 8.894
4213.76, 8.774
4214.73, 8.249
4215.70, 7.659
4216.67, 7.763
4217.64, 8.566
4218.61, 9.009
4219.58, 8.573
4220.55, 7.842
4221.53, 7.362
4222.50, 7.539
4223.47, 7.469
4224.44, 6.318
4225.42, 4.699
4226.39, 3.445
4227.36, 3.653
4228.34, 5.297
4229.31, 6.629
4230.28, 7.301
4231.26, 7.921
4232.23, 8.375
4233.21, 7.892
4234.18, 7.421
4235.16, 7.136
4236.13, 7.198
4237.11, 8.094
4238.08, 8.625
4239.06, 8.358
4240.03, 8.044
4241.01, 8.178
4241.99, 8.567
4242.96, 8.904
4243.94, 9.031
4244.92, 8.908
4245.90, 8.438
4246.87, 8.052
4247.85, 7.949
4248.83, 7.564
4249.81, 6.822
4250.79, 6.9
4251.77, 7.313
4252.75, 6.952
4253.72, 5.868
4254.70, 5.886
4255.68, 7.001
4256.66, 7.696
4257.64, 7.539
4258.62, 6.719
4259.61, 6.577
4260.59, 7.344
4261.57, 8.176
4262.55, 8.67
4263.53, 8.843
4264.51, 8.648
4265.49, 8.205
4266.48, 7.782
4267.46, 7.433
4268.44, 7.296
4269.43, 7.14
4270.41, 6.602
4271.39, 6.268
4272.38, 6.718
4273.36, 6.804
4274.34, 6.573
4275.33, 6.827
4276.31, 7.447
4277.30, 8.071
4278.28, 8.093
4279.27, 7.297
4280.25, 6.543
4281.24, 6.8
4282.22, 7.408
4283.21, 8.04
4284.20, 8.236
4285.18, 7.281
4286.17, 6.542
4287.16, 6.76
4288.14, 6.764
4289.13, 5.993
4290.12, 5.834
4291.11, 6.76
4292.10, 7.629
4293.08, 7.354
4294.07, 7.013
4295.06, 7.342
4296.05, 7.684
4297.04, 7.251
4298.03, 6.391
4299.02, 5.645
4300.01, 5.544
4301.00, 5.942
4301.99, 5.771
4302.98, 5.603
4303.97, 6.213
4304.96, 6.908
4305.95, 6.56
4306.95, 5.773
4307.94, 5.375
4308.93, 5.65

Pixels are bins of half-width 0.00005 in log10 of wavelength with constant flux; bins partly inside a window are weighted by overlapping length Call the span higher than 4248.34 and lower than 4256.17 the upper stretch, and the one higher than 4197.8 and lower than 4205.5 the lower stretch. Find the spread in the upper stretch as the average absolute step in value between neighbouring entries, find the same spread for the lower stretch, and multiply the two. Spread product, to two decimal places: 0.11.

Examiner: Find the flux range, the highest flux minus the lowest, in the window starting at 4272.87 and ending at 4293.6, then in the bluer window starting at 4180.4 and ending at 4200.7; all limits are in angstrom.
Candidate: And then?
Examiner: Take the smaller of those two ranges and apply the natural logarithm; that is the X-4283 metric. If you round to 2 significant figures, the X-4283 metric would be 0.83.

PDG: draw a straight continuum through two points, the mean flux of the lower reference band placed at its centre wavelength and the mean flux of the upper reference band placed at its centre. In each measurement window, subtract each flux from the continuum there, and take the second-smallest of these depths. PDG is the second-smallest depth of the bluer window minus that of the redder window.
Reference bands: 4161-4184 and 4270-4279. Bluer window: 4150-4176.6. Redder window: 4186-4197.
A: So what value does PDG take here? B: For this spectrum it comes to -0.61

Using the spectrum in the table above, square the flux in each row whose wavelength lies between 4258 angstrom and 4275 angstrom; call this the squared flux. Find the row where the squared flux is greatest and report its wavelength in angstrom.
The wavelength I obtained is 4263.53 angstrom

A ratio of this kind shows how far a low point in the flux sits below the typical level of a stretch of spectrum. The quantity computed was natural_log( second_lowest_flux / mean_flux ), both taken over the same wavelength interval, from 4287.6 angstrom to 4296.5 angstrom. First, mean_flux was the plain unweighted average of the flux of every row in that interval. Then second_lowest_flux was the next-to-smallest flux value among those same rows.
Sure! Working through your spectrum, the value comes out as -0.145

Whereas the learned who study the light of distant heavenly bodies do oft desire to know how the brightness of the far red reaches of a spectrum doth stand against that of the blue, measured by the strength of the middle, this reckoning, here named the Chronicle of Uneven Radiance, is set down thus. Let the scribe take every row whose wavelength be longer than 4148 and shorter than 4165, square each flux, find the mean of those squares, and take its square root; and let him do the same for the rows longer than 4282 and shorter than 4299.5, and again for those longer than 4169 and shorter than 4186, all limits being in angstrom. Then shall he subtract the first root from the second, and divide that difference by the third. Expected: -0.10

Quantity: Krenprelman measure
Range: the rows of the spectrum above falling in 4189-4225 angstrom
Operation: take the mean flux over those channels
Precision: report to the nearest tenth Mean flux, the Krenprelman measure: 8.1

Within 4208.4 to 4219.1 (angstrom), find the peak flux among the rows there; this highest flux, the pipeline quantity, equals 9.194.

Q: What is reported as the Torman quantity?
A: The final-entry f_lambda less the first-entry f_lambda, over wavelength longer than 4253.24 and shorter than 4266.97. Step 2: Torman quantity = 1.9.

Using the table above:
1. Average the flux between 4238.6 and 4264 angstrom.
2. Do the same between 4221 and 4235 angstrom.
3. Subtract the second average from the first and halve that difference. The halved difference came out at 0.6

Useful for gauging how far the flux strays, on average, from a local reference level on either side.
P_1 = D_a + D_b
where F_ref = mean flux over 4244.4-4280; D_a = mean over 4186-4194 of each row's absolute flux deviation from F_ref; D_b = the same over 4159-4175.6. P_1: 1.49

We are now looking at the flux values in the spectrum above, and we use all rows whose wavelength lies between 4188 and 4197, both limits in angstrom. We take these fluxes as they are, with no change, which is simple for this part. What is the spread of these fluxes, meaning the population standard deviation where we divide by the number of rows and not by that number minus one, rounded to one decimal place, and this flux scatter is 0.6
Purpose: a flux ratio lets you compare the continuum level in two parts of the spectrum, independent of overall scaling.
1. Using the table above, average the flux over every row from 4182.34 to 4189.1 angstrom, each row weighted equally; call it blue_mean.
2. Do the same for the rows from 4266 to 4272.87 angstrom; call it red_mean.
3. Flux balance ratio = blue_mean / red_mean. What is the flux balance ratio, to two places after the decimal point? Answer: 1.07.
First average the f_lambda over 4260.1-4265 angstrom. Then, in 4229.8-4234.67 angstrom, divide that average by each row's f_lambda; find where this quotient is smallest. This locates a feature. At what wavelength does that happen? 4232.23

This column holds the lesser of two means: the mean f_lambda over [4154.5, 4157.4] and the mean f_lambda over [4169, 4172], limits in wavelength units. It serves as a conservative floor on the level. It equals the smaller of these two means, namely 7.50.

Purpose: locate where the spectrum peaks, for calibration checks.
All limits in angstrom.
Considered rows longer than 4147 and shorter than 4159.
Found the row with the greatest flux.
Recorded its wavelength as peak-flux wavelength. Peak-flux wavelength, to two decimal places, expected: 4158.81 angstrom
